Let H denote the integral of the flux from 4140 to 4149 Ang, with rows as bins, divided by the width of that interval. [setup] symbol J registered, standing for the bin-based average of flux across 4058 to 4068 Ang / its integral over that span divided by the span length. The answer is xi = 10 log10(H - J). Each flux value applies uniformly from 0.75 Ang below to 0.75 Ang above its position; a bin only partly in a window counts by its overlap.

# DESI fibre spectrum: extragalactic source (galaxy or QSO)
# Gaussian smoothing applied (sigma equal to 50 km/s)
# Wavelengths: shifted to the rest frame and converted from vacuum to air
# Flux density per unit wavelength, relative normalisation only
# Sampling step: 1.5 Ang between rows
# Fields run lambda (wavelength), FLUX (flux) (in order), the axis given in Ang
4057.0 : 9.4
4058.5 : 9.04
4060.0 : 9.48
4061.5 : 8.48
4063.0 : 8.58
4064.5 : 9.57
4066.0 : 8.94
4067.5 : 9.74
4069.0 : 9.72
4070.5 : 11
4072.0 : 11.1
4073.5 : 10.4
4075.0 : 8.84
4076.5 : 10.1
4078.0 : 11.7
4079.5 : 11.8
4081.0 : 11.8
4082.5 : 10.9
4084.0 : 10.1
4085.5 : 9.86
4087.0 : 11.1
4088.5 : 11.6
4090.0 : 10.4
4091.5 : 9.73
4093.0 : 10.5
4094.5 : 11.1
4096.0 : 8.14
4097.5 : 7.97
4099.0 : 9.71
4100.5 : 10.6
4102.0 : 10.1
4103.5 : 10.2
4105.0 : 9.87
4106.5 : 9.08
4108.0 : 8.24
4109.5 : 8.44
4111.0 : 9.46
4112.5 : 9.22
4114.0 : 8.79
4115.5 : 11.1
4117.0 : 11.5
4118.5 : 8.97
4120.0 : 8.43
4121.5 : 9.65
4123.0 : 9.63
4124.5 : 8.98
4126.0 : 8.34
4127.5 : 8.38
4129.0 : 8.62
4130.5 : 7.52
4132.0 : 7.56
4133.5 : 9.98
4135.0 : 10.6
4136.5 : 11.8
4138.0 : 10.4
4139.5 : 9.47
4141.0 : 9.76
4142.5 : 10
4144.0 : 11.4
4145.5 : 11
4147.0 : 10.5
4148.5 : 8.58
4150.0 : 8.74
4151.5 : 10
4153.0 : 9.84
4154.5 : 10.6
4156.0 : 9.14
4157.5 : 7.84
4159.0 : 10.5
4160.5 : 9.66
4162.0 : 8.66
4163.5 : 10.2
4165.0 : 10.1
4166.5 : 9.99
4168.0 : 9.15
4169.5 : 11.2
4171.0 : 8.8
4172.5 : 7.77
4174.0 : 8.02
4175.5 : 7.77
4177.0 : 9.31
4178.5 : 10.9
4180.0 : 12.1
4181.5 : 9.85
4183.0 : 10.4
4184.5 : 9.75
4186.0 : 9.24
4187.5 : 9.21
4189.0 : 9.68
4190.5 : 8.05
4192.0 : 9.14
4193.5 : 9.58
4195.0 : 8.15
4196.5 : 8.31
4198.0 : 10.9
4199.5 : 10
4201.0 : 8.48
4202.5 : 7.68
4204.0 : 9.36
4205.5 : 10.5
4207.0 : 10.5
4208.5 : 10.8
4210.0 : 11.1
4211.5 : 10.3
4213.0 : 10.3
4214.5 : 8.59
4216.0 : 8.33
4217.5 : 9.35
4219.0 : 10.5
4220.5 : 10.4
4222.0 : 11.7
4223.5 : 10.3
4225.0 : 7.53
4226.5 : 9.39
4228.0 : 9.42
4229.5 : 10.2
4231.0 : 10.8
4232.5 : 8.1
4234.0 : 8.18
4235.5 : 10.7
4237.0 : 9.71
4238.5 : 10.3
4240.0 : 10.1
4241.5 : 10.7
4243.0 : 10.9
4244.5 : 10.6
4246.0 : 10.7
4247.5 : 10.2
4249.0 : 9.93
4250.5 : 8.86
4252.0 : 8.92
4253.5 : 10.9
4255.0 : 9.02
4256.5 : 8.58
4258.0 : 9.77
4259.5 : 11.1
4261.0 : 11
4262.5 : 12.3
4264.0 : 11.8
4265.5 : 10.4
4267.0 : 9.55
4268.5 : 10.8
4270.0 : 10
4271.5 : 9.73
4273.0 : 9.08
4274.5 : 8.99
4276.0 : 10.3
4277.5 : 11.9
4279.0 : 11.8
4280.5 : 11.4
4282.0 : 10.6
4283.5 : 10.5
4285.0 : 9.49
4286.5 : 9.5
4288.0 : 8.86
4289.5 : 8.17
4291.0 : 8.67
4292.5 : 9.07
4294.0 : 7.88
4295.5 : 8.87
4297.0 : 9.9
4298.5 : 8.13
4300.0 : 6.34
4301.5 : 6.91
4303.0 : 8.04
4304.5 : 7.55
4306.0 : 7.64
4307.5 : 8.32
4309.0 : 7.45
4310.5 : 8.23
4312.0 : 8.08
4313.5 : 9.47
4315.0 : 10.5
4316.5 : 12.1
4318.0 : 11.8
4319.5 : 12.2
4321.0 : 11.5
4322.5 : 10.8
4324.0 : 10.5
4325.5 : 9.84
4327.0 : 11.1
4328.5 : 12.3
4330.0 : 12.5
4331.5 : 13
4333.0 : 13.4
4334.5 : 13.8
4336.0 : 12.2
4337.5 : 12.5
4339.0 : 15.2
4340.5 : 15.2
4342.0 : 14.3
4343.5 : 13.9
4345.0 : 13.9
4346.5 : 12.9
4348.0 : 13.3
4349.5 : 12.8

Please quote 1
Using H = 10.2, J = 9.1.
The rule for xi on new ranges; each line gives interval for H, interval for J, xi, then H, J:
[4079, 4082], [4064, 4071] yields 3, 11.7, 9.8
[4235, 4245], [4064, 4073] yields -4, 10.4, 10.0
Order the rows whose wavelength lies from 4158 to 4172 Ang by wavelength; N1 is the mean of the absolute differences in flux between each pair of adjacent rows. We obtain 1.11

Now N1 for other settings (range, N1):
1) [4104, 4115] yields 0.59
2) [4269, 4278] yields 0.78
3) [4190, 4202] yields 1.16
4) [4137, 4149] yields 0.81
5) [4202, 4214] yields 0.60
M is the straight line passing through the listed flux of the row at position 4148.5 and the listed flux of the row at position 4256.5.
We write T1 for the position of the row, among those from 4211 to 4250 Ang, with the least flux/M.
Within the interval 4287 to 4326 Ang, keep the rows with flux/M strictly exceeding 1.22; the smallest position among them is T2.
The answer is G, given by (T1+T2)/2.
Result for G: 4270.0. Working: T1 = 4225.0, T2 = 4315.0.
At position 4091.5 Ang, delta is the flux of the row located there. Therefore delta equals 9.73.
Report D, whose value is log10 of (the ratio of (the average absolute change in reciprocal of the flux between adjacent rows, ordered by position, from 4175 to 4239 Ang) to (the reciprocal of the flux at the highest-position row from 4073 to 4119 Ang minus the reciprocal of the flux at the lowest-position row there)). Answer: -0.12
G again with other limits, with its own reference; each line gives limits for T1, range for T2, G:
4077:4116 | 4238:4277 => 4169.5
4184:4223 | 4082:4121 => 4142.5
